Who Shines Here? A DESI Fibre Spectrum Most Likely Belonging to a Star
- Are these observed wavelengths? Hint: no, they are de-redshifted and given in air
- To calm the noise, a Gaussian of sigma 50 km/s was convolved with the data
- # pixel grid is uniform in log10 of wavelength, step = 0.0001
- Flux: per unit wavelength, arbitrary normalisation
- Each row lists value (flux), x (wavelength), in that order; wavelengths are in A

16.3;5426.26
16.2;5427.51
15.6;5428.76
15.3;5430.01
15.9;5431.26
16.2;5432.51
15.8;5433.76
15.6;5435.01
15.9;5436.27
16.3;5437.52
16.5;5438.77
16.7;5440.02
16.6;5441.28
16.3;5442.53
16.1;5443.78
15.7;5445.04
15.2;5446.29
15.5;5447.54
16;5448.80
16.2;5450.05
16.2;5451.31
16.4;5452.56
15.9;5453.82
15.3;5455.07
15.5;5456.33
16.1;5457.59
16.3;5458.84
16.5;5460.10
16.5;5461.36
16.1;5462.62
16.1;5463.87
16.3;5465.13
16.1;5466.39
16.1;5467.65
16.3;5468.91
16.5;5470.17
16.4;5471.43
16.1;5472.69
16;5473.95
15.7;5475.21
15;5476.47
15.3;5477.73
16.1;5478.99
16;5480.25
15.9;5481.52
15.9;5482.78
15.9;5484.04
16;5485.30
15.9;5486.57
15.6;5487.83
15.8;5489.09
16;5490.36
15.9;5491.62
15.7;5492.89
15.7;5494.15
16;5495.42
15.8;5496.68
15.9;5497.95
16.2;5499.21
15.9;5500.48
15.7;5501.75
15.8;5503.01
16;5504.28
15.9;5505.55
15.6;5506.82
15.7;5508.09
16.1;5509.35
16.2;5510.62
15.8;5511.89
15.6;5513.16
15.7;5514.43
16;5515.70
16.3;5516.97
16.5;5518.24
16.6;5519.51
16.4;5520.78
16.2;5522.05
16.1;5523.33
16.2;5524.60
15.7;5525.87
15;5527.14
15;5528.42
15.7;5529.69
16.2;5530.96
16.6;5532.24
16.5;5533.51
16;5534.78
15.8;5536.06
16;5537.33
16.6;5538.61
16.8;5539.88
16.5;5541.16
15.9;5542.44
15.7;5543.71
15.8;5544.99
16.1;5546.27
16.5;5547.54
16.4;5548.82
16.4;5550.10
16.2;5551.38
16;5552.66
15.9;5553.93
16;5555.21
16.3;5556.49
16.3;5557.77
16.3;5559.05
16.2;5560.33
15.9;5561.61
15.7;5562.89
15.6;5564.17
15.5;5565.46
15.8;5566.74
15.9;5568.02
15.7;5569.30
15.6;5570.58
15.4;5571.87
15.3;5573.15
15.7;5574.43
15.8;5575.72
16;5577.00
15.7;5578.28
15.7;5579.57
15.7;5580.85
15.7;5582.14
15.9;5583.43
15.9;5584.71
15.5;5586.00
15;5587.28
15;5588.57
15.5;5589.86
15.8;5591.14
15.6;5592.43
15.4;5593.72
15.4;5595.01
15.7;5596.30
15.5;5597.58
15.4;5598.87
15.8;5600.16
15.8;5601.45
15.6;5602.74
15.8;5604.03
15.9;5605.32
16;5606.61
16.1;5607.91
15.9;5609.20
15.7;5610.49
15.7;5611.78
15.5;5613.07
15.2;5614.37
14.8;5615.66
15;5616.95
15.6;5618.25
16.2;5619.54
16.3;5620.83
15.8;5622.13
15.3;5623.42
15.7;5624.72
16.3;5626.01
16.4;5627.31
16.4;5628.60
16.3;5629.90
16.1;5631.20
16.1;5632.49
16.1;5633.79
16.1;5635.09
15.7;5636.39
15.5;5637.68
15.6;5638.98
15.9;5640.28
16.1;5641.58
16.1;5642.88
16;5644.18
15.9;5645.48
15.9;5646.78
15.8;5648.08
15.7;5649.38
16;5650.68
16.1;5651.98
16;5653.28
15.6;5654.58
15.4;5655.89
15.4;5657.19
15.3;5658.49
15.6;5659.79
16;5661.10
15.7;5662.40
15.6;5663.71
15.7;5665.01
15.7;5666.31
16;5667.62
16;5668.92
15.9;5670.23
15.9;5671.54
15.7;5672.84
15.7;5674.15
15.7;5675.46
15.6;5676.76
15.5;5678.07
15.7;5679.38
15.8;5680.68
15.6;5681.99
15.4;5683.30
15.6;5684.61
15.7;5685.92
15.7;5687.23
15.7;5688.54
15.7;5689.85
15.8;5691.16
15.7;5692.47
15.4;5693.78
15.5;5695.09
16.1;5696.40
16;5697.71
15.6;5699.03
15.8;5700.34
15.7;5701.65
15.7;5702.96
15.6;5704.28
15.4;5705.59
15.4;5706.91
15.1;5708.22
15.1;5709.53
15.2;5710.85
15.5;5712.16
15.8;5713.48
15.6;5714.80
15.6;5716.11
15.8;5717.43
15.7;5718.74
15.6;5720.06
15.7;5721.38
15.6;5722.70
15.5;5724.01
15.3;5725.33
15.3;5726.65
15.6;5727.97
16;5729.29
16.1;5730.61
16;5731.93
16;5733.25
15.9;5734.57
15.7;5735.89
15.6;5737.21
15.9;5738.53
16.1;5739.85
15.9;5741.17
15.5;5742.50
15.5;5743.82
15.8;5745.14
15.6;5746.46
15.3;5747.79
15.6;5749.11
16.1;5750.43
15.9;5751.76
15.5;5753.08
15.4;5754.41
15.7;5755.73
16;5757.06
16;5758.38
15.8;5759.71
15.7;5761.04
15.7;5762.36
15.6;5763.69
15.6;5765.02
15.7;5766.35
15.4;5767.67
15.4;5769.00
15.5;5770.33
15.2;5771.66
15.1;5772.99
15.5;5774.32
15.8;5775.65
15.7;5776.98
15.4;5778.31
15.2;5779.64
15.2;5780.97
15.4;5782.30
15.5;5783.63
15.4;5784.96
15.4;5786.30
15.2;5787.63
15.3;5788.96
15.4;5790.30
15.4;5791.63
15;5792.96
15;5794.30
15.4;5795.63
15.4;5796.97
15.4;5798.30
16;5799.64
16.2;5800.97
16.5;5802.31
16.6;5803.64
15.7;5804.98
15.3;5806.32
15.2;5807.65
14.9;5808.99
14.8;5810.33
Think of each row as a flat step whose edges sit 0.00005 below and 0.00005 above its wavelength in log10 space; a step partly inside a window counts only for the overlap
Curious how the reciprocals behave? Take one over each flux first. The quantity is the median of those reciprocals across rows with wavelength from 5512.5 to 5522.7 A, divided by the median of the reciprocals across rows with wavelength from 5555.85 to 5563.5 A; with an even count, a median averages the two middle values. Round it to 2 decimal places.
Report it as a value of 1.00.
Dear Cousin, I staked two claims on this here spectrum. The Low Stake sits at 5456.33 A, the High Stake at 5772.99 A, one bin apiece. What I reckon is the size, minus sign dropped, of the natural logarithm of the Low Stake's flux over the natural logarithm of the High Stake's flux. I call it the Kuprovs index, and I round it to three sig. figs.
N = 1.01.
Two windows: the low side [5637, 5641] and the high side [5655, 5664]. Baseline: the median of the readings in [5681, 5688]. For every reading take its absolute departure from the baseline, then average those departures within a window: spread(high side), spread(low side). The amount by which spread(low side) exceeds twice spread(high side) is -0.21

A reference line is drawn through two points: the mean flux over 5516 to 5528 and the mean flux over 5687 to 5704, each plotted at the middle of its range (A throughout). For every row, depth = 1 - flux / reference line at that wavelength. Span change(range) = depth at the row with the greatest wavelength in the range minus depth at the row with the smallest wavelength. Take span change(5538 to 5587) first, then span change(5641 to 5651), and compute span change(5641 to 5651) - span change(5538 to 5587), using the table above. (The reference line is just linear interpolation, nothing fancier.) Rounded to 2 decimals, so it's -0.06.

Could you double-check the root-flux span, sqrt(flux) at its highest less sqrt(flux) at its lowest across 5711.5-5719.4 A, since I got 0.038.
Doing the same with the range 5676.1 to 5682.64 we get 0.038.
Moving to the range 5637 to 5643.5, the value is 0.075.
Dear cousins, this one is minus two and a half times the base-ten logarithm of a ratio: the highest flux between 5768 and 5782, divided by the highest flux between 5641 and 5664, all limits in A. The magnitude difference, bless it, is 0.020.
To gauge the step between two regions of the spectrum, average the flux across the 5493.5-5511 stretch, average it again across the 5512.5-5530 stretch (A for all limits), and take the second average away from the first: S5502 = -0.04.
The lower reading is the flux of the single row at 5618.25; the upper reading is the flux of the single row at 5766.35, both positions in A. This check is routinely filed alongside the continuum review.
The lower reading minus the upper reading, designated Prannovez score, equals -0.10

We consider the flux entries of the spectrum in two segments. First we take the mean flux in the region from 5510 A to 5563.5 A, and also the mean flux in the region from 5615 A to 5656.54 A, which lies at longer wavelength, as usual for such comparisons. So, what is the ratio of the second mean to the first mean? 0.987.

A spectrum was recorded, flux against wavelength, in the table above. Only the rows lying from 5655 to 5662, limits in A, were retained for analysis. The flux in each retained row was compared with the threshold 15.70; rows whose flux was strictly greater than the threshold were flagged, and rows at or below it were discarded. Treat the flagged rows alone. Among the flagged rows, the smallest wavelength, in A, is 5661.10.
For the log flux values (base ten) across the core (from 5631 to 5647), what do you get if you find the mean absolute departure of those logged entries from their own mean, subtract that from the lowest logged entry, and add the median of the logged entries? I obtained 2.39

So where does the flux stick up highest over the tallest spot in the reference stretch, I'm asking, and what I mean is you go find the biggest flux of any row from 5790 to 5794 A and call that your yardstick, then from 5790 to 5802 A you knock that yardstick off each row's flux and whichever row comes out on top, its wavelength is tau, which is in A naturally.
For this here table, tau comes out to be 5800.97 A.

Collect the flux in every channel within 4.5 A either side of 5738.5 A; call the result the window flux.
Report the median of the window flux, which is 15.9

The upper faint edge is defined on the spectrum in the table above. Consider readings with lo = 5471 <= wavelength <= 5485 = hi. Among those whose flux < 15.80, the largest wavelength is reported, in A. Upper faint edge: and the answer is 5477.73 A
